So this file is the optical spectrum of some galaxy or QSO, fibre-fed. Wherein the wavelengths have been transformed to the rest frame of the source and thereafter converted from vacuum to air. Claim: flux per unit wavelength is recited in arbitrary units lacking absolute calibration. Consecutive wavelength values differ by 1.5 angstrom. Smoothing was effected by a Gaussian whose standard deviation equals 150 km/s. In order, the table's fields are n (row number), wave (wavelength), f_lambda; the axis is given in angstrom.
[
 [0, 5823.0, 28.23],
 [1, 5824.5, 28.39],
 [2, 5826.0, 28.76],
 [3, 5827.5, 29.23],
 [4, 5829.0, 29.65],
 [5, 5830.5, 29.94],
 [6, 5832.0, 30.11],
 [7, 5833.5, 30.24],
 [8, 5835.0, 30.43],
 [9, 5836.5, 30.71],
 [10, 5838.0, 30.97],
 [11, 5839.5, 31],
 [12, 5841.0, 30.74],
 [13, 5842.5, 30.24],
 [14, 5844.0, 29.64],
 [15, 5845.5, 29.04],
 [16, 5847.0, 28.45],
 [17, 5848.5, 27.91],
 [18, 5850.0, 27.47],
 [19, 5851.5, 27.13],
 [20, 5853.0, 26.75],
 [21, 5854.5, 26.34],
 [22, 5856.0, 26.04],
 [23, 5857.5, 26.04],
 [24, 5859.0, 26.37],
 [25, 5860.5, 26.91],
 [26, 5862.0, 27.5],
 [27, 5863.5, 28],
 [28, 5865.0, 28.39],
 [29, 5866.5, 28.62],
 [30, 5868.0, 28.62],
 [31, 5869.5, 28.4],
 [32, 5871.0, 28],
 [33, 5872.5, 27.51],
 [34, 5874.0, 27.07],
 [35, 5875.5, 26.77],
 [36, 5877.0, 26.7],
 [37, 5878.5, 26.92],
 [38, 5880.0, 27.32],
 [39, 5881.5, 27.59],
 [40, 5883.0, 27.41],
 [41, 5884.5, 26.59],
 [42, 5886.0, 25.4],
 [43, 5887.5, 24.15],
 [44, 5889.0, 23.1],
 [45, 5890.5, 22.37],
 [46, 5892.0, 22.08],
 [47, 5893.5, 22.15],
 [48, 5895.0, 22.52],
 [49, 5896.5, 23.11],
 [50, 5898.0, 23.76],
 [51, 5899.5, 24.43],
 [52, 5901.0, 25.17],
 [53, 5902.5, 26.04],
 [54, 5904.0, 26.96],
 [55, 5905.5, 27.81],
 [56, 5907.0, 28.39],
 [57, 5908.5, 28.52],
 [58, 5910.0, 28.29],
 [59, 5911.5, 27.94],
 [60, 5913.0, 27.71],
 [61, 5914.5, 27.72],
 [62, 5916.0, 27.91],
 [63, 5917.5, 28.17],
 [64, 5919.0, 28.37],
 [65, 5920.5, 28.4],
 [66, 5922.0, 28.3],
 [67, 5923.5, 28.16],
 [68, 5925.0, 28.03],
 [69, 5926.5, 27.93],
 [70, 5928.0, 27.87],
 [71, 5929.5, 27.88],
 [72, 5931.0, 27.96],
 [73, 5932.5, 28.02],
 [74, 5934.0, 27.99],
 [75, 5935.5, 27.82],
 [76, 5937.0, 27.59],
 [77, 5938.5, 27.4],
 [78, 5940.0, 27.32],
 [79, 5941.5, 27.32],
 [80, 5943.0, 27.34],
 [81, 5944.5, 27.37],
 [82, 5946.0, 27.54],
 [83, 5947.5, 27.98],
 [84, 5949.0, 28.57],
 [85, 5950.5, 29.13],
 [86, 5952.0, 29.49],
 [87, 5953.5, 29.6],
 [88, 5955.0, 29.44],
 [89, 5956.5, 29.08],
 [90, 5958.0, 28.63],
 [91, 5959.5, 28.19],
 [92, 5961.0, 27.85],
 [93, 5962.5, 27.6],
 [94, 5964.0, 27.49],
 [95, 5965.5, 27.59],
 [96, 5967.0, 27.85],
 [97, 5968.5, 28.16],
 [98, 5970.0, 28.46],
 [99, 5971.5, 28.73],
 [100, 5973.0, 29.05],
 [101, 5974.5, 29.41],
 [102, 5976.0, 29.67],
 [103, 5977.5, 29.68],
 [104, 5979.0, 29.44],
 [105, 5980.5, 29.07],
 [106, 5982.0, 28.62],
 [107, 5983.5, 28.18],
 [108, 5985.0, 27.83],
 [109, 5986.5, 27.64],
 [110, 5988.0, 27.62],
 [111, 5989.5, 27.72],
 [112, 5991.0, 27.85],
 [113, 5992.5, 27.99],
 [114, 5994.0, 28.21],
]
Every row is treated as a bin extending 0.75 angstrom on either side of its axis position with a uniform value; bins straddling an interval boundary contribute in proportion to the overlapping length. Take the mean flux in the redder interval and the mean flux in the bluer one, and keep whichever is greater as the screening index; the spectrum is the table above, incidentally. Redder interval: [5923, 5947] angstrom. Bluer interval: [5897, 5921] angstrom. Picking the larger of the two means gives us 27.7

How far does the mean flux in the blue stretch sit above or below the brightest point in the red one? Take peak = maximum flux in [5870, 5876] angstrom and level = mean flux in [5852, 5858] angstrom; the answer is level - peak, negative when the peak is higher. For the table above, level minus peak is -1.7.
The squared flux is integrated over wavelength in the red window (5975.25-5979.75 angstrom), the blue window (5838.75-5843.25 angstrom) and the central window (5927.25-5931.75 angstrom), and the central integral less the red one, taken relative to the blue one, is -0.10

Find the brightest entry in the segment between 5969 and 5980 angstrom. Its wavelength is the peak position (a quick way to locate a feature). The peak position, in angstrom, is 5977.5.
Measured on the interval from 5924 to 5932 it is 5925.0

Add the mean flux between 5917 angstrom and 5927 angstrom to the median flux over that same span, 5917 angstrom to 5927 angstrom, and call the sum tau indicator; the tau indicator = 56.4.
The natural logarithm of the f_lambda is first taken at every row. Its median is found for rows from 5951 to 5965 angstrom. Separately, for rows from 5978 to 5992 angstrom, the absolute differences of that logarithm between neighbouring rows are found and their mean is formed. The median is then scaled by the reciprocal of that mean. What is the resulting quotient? 372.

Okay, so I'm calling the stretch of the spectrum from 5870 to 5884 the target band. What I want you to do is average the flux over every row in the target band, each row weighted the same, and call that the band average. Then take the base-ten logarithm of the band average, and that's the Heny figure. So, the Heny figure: 1.44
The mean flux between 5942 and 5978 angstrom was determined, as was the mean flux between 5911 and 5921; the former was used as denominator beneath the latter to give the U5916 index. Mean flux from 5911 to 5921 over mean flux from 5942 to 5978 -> 0.98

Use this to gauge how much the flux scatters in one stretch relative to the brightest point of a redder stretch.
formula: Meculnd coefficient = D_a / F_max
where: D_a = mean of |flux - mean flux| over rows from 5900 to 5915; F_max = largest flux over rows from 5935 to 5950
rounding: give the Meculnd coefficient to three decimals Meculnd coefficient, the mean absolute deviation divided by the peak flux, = 0.029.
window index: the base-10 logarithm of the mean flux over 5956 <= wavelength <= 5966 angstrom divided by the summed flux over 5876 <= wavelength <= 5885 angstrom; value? -0.76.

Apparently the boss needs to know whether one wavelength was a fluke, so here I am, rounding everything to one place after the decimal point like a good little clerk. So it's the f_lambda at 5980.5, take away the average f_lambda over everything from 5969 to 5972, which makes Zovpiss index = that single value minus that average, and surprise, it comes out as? 0.5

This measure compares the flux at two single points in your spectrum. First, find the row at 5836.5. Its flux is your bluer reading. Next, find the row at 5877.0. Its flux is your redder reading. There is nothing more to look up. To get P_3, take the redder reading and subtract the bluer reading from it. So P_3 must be -4.0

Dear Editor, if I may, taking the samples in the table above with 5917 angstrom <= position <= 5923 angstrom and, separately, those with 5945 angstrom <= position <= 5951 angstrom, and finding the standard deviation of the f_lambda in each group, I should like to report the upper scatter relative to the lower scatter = 6.8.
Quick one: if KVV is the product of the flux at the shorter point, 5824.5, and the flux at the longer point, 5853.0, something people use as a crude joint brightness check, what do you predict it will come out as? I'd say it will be 759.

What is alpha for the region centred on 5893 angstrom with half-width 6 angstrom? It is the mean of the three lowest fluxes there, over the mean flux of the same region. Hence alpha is 0.969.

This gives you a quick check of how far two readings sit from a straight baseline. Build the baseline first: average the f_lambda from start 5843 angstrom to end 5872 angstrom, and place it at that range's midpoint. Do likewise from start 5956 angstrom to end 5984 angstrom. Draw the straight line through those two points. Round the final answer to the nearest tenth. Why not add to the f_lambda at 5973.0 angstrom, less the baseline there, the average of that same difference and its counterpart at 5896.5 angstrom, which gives -1.7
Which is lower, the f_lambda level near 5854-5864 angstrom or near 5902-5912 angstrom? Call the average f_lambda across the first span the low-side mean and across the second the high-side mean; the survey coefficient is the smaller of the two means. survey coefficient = 26.7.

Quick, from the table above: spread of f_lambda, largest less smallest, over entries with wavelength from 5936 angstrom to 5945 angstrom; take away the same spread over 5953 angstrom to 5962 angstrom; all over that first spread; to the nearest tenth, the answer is -5.5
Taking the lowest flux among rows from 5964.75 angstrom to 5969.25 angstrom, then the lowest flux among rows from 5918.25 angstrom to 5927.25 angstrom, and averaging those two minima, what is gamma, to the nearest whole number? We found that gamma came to 28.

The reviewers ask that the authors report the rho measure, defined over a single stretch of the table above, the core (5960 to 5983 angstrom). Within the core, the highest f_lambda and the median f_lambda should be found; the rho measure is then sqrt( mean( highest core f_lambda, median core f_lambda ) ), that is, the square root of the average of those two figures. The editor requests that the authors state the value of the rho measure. 5.40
